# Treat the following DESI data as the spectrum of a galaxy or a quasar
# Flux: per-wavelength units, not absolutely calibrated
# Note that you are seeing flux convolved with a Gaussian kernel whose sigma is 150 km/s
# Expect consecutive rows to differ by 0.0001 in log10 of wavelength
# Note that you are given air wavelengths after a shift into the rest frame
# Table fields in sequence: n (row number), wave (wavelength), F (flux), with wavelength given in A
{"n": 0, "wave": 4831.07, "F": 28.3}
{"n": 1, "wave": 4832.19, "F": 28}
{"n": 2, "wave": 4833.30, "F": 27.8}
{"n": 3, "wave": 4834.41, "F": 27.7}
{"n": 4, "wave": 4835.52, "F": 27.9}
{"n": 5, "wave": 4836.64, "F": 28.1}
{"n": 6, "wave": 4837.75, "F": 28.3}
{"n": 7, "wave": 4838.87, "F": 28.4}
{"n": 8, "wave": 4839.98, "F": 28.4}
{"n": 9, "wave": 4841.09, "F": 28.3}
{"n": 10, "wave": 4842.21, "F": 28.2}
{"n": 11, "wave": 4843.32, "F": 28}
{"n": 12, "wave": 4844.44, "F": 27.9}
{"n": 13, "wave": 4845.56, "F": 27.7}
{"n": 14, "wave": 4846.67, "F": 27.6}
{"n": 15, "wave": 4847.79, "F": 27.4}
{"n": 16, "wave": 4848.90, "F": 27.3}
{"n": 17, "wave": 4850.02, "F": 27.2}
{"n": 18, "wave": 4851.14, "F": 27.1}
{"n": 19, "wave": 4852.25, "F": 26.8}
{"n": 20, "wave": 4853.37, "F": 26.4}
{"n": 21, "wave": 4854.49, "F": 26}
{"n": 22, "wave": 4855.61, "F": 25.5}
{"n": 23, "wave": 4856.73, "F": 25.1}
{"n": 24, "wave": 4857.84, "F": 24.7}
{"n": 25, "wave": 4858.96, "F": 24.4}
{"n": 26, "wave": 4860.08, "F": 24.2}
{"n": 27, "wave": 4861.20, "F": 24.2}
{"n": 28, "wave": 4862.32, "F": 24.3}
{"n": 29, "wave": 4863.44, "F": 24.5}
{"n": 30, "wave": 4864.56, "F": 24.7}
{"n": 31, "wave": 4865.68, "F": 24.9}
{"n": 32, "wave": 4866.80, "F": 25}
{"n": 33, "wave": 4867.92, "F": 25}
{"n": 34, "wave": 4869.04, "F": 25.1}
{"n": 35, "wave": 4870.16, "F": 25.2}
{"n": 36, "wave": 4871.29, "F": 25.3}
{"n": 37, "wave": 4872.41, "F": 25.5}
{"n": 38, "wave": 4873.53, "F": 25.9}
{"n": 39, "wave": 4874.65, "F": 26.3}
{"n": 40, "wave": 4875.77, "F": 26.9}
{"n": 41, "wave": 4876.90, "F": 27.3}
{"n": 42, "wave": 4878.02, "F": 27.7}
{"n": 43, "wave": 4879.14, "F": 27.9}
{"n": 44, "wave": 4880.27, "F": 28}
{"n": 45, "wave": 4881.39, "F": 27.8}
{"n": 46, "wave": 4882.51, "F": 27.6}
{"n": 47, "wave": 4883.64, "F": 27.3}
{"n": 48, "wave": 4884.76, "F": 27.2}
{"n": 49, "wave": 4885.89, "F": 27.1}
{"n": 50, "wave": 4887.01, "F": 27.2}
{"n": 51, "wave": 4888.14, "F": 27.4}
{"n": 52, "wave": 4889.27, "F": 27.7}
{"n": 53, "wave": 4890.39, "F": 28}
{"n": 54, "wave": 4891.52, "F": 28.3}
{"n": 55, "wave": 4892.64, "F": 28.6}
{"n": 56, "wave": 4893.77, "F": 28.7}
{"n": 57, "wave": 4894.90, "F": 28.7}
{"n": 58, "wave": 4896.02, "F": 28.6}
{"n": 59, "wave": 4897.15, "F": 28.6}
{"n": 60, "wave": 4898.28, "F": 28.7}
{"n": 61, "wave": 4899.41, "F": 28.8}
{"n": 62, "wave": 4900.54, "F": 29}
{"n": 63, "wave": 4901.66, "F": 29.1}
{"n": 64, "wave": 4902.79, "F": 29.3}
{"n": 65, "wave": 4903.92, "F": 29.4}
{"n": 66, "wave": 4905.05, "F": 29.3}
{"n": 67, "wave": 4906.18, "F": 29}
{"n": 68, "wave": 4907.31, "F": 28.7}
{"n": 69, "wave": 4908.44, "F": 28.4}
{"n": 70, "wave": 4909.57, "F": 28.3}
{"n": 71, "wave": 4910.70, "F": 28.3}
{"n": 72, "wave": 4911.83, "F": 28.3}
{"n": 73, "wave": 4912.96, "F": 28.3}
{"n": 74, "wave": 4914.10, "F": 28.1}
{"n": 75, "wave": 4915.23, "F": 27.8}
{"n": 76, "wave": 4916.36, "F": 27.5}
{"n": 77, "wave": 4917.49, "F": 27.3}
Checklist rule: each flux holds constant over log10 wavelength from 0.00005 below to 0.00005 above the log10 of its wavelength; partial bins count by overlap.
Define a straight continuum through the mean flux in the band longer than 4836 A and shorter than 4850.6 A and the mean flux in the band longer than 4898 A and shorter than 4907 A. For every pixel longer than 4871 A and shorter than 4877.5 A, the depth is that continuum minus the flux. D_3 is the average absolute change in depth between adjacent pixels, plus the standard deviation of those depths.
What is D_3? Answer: 1.1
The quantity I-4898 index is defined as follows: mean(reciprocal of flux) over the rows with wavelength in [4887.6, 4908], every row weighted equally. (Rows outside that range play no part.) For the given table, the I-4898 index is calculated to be 0.0349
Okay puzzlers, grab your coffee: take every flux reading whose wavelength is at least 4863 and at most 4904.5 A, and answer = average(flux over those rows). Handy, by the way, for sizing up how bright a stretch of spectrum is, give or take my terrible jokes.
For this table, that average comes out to 27.3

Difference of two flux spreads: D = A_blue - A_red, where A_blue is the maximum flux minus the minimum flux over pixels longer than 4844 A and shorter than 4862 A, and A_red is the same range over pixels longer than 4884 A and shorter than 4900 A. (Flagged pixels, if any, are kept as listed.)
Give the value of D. 2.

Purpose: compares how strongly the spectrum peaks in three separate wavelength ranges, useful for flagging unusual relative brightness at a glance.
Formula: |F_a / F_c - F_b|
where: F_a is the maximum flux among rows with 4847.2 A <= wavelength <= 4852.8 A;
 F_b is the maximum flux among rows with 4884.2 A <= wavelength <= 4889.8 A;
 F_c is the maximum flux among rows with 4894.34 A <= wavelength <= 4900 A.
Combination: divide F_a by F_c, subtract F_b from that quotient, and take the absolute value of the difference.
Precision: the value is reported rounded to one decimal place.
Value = 26.7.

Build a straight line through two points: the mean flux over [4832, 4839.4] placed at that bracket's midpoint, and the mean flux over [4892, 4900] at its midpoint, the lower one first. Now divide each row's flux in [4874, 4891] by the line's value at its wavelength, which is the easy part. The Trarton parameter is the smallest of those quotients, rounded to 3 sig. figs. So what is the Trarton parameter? 0.925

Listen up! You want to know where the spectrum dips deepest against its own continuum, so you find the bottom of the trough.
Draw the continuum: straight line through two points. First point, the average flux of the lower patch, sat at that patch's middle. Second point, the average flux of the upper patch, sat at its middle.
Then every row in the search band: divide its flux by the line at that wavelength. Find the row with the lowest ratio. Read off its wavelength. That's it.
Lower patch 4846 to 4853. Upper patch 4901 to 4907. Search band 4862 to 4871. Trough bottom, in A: 4862.32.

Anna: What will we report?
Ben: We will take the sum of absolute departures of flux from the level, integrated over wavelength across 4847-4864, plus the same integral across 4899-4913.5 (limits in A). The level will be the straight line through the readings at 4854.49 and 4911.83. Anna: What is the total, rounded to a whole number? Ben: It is 33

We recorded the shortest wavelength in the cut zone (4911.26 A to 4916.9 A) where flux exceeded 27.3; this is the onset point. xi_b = 4911.83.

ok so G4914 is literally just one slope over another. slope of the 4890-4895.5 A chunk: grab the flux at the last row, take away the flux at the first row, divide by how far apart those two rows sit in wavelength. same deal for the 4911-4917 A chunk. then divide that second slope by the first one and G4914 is -1.1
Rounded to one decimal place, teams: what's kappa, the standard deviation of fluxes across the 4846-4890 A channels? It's 1.3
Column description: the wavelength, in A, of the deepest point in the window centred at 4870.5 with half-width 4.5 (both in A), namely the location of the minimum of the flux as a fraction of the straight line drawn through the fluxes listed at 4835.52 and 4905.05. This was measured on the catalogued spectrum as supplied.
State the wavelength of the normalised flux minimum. 4867.92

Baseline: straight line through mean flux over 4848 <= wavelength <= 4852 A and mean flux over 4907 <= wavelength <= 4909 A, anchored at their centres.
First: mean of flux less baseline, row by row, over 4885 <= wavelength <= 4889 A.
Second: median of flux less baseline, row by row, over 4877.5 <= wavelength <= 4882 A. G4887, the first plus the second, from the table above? -0.9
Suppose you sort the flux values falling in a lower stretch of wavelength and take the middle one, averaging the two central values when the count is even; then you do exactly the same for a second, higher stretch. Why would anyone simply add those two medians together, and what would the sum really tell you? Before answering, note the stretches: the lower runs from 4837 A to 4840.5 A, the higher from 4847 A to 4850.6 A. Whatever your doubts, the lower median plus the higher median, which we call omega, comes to 55.7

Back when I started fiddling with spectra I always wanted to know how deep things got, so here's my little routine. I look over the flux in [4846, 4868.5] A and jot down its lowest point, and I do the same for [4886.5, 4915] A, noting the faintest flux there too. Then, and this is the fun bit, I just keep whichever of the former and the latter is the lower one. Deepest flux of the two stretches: 24.2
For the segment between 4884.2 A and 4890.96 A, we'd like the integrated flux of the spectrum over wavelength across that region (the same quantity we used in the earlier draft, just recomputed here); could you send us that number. 185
